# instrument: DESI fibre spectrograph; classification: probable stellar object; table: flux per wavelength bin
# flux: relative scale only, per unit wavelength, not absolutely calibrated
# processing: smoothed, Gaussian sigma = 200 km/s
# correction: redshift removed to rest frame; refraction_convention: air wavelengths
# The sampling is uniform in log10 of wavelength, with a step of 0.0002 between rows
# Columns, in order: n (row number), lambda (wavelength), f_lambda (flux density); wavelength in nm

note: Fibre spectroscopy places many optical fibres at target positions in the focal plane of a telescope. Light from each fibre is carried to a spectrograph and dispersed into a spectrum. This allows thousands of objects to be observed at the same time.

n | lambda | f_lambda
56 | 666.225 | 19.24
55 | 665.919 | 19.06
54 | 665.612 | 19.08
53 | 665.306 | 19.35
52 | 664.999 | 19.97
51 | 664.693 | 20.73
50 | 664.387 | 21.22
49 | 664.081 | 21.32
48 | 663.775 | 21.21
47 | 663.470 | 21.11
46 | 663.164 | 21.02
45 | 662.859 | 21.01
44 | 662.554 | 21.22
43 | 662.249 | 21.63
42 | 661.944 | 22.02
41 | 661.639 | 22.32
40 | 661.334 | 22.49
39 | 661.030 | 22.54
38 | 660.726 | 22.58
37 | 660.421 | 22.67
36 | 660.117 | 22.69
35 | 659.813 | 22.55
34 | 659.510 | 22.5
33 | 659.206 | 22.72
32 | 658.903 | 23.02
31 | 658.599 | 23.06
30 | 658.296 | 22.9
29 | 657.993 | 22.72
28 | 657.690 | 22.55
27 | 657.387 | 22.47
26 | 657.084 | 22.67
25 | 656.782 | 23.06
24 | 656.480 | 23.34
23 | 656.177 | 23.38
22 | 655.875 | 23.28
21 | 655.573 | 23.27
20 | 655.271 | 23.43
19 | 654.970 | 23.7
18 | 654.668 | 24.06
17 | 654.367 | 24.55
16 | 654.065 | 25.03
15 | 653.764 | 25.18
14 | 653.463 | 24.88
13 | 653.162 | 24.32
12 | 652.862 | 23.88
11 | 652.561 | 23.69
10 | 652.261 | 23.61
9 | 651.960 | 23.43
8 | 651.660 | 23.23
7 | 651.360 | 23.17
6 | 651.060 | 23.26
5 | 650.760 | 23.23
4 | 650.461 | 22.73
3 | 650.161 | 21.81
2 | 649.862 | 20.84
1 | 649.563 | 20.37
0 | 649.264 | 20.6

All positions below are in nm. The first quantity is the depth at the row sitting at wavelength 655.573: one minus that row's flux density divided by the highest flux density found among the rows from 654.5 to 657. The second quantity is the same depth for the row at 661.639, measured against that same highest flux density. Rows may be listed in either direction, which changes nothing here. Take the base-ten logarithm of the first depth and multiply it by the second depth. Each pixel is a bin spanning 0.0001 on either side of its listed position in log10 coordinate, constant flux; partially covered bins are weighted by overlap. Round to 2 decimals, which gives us -0.11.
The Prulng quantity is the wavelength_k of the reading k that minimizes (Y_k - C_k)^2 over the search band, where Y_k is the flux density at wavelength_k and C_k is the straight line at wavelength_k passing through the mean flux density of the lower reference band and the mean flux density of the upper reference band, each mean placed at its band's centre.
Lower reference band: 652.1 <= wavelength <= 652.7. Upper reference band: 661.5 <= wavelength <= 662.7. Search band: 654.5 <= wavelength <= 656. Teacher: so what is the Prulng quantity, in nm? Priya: 655.573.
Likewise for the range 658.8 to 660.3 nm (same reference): 659.510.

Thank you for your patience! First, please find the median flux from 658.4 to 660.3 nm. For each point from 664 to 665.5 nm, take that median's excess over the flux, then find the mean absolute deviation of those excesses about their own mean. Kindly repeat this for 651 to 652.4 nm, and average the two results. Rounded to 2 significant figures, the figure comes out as 0.42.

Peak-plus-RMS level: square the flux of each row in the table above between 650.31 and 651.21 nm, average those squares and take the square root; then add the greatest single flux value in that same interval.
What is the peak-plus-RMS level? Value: 46.3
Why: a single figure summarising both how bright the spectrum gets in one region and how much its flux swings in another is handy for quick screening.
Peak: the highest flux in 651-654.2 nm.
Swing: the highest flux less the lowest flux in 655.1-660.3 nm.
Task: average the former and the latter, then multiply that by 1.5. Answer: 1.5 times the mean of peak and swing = 19.6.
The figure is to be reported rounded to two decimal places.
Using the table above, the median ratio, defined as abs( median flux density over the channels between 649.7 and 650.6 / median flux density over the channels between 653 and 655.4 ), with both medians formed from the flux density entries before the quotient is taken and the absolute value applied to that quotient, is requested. 0.89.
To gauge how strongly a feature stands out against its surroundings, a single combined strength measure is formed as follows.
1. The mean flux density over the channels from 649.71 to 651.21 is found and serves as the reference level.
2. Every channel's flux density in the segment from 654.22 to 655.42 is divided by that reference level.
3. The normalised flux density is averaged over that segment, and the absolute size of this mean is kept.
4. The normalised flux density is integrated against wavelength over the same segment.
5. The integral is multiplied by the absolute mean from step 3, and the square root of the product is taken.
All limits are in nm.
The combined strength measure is 1.17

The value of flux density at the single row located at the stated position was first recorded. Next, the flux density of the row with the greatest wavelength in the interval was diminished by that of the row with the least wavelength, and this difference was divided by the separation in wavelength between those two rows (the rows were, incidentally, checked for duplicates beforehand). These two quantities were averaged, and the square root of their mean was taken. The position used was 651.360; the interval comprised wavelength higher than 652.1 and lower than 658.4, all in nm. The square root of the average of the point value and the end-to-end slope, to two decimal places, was 3.40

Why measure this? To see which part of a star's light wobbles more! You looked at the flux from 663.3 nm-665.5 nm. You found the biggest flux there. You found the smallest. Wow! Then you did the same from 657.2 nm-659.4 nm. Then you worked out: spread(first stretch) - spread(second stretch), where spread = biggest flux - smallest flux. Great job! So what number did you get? 1.4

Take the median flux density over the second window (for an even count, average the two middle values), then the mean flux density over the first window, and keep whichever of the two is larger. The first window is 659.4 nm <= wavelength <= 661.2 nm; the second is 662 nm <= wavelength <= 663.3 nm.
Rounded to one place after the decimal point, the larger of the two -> 22.6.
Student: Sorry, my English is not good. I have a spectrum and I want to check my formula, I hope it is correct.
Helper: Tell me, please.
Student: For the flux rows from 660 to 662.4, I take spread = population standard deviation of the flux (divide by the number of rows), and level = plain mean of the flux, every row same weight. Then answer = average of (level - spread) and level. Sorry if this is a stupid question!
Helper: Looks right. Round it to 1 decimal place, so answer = 22.2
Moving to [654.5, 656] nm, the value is 23.4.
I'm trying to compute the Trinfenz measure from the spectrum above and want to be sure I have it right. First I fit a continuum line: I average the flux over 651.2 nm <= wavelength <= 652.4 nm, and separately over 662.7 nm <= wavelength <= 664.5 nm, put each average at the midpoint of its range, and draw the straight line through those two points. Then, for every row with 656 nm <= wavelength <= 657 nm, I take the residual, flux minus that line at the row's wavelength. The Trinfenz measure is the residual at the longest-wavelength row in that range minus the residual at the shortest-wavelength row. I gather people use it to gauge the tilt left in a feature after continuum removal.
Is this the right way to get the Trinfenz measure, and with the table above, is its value -0.21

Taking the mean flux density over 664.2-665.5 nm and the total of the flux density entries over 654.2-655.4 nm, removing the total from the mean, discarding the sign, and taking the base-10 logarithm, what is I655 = 1.88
